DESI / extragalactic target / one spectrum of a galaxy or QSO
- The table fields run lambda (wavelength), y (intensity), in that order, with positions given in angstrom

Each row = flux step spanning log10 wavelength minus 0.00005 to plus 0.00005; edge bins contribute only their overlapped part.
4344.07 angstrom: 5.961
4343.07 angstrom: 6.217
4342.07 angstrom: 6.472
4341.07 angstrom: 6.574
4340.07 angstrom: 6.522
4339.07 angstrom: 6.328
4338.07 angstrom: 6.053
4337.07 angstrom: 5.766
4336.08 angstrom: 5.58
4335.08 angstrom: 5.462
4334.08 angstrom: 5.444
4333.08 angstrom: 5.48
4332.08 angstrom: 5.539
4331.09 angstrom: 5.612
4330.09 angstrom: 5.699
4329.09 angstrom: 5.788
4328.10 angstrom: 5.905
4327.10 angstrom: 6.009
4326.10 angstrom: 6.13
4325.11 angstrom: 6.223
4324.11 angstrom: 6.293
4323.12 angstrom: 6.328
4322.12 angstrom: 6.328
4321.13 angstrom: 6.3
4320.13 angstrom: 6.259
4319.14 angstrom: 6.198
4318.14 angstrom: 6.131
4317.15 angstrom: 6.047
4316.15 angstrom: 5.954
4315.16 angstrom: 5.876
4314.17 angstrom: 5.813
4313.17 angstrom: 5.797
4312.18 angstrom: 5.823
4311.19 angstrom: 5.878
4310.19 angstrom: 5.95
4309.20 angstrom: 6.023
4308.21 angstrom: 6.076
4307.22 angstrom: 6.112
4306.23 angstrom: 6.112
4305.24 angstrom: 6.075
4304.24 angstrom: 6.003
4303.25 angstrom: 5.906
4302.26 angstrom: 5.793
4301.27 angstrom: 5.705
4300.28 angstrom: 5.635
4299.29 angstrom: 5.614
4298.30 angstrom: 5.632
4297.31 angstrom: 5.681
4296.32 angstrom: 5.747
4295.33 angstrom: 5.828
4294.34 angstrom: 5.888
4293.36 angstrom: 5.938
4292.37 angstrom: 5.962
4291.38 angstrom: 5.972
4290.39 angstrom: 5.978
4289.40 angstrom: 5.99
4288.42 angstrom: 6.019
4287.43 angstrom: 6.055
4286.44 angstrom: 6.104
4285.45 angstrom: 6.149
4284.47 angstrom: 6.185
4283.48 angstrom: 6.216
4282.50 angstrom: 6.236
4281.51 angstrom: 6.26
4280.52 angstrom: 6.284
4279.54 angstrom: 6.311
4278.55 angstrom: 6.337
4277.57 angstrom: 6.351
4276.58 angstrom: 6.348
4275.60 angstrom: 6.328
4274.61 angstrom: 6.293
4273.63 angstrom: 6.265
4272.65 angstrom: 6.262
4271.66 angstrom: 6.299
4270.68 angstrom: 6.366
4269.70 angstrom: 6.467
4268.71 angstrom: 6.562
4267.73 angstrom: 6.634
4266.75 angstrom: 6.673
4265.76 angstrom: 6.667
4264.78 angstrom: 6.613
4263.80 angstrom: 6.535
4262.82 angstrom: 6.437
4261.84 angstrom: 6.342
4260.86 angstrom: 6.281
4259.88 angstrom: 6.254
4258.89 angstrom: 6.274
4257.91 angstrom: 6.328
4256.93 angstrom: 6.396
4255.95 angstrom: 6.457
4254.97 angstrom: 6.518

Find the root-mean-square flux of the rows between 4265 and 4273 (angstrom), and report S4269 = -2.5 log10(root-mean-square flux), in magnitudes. -2.03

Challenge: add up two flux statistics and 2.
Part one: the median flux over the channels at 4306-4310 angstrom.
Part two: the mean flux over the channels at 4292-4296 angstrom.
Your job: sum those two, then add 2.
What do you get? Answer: 14.0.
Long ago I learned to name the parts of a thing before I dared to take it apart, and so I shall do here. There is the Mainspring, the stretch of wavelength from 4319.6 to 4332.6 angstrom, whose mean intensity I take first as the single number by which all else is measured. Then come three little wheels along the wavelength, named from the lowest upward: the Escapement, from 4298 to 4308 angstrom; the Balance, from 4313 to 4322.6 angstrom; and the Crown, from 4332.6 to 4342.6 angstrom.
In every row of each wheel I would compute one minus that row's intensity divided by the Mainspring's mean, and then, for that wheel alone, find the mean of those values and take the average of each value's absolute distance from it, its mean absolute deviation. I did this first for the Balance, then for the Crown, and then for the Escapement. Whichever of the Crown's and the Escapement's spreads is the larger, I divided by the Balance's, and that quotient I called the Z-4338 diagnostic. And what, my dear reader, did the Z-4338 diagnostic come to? 2.4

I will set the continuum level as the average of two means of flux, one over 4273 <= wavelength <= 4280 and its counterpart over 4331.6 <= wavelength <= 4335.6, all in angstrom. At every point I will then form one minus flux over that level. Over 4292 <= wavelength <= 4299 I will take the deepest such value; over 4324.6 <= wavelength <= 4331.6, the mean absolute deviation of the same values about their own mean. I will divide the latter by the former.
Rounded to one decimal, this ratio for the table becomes 0.7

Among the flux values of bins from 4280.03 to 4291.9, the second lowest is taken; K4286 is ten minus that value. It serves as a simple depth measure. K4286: 4.02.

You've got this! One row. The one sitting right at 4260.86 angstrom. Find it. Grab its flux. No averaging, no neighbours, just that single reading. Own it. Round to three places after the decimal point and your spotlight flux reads 6.281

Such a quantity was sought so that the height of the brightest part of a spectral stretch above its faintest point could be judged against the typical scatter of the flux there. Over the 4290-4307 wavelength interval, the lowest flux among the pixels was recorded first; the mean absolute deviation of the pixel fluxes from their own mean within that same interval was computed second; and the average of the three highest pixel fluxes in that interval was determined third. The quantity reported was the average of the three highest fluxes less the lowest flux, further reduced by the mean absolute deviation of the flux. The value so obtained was 0.31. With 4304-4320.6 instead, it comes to 0.29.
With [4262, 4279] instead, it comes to 0.27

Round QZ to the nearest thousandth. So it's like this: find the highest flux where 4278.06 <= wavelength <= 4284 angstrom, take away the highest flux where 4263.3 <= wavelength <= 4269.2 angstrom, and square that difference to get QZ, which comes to 0.113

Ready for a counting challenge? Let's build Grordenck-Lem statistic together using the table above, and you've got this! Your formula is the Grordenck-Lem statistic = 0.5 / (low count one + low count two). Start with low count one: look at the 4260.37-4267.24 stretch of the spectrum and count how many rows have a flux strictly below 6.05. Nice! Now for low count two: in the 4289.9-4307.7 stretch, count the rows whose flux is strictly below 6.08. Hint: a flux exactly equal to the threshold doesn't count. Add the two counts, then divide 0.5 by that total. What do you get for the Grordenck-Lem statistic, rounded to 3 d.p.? 0.031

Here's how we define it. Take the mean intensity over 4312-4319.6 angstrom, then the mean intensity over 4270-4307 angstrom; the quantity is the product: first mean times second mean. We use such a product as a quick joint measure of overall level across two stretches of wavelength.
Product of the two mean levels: 36.1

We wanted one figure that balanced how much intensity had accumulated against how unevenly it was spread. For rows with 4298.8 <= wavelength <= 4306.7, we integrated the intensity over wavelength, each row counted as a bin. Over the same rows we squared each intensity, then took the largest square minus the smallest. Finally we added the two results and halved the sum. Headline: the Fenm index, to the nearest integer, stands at 26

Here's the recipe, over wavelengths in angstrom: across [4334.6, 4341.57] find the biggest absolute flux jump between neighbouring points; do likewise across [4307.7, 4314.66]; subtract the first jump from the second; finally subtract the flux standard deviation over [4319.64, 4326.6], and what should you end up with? -0.28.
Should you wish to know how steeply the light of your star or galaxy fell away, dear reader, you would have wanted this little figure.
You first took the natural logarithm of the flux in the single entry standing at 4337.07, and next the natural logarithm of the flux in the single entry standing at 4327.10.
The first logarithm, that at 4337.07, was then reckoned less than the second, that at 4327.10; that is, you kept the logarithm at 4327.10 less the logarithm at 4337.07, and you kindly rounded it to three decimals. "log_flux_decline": 0.041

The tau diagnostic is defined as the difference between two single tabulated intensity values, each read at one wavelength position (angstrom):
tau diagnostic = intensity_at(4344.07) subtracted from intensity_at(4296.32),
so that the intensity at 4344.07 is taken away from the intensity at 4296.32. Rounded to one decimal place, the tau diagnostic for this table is -0.2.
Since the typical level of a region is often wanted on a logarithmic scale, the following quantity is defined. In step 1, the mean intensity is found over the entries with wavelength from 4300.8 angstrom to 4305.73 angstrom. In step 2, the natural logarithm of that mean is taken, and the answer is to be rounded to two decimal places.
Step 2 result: 1.77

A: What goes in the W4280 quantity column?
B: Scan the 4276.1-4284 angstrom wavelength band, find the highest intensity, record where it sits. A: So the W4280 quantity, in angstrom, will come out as 4277.57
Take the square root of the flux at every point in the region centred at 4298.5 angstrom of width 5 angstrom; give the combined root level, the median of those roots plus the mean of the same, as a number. 4.75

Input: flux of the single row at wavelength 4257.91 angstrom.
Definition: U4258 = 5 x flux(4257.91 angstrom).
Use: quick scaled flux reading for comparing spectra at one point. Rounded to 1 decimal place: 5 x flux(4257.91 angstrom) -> 31.6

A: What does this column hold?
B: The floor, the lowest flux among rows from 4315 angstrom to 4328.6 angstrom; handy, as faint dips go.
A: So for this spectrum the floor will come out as 5.876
